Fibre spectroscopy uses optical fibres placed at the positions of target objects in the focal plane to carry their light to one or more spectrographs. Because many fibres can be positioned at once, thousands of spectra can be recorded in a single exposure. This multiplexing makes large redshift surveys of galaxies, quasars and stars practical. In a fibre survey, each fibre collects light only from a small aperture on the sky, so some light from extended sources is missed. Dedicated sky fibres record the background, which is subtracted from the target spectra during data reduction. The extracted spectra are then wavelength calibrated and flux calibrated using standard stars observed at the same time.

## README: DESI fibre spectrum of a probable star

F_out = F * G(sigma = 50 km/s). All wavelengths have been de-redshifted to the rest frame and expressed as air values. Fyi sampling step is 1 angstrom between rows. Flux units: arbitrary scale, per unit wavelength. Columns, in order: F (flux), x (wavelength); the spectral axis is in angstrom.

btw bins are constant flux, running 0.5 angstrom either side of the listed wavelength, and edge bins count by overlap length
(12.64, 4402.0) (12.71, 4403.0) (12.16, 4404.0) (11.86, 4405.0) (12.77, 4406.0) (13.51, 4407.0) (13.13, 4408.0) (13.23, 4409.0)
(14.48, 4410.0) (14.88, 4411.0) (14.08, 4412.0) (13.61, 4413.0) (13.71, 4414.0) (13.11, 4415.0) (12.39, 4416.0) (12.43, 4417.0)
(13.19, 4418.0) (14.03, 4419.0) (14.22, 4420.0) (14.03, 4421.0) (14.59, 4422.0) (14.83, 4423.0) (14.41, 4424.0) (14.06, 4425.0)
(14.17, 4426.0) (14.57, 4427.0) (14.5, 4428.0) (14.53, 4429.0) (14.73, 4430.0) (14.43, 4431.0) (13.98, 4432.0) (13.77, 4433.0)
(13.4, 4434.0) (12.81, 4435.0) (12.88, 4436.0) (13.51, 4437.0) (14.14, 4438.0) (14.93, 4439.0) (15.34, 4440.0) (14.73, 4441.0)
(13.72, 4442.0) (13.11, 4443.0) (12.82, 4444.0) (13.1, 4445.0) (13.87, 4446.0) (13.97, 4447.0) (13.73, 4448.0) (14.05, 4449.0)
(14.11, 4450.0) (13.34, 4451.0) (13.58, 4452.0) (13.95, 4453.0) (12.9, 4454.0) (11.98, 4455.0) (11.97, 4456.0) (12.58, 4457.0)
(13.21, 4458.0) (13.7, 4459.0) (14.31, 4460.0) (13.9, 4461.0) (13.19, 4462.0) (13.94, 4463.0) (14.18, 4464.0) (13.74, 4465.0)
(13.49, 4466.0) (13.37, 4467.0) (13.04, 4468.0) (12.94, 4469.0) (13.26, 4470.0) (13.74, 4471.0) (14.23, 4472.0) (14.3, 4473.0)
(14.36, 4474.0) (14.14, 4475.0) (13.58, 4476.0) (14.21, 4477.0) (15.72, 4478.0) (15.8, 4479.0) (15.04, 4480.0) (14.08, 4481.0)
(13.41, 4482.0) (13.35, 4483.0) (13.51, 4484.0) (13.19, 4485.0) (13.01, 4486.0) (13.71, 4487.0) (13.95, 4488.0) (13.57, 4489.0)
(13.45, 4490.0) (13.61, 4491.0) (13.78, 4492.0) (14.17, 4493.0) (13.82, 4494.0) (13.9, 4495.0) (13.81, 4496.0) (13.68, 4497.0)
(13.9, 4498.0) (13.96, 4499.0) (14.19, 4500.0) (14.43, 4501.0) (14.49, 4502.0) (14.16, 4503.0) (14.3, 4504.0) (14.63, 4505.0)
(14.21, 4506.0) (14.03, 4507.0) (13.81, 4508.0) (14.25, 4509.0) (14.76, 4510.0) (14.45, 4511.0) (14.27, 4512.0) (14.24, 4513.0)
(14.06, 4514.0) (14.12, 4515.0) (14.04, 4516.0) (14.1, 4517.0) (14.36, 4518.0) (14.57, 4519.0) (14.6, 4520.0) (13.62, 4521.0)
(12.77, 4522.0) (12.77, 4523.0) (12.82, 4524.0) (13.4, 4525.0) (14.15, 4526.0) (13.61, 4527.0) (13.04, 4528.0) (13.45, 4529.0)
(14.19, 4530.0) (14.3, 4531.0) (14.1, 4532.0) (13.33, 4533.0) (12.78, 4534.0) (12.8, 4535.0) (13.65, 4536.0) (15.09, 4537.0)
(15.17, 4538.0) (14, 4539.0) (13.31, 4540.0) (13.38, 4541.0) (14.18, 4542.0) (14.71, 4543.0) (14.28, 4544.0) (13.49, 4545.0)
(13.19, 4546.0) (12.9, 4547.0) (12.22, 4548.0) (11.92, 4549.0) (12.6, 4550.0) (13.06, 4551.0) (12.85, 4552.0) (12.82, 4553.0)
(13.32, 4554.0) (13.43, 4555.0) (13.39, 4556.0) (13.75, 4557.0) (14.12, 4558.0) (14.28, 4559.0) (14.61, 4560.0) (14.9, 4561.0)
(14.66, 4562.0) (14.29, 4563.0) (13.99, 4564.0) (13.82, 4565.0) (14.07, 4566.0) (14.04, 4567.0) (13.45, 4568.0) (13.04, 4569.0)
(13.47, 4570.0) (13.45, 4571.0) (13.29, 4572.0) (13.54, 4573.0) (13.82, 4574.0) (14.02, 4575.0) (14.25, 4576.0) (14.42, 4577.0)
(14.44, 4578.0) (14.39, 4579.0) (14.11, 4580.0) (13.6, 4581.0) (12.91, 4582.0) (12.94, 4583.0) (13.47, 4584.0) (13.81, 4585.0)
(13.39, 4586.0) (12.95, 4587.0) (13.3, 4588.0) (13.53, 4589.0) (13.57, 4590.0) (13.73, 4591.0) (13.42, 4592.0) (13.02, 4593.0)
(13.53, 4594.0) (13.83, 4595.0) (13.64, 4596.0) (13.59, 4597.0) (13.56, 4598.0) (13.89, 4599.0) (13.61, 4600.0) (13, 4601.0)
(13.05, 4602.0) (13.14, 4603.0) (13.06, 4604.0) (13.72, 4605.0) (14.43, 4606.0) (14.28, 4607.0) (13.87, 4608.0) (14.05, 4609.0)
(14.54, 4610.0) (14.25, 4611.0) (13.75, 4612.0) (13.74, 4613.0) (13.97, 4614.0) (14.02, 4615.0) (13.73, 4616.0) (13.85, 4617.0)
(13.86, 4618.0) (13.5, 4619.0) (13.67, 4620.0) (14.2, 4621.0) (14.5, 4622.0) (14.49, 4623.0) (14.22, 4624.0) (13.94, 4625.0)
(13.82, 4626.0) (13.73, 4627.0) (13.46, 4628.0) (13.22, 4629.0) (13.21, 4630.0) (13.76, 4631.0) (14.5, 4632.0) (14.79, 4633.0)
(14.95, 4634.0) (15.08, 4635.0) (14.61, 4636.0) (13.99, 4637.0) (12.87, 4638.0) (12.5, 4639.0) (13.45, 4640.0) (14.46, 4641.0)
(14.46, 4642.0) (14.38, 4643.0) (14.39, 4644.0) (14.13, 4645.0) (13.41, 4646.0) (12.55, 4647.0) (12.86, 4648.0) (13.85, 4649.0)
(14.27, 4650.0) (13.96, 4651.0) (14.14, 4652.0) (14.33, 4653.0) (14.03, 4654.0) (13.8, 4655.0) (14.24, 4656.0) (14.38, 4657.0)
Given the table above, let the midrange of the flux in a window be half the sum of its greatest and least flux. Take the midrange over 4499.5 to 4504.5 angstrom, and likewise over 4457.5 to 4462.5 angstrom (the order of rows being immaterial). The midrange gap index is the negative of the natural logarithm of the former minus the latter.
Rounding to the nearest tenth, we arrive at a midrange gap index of 0.6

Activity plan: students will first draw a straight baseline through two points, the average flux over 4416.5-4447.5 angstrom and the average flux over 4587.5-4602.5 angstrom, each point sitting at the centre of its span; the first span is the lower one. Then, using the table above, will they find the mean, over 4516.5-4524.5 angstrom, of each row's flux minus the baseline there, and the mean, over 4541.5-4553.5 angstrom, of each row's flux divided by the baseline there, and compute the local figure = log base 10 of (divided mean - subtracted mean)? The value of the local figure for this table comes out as -0.01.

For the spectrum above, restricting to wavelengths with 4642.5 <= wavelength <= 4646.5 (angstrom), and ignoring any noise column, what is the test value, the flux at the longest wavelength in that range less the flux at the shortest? -1.0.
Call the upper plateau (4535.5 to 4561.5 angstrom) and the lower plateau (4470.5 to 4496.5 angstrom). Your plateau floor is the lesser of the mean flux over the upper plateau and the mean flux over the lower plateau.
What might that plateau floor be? 13.6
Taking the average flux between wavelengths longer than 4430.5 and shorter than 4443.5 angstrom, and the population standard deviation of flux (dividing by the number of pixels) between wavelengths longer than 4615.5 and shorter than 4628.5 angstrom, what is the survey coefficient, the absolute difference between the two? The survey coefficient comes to 13.6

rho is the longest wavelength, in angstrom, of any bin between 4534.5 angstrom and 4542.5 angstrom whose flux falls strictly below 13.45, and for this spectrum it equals 4541.0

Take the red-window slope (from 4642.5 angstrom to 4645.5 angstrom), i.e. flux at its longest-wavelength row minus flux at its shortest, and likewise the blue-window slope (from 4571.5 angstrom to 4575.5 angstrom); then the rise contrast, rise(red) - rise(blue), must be -1.0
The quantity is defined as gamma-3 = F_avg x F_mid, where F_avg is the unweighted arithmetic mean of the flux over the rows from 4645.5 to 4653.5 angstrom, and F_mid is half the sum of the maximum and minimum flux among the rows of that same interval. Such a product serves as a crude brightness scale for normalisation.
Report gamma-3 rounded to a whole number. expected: 184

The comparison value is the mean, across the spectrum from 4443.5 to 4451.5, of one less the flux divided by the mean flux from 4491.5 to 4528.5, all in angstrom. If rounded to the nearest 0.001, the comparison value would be 0.026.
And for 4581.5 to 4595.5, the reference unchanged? 0.043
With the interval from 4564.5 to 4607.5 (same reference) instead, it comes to 0.026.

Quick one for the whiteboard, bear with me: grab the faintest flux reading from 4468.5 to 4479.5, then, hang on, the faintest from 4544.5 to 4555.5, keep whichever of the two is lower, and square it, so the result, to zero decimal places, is 142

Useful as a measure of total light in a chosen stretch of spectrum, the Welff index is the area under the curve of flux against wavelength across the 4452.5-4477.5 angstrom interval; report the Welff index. 338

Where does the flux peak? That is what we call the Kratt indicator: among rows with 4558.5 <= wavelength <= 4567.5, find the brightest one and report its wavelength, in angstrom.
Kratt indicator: 4561.0 angstrom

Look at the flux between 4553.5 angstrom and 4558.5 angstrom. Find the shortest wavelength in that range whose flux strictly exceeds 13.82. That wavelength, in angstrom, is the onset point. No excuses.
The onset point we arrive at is 4558.0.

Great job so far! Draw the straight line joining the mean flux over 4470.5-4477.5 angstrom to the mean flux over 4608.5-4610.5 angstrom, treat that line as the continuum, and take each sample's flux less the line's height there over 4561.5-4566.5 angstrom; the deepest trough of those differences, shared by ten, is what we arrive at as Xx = -0.040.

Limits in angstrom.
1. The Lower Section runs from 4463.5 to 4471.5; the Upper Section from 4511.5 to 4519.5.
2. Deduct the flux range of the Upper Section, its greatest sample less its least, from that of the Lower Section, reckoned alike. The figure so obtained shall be 0.7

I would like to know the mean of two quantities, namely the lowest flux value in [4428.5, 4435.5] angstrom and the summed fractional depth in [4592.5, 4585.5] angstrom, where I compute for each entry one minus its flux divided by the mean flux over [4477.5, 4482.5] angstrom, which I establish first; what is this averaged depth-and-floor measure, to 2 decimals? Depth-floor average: 6.74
